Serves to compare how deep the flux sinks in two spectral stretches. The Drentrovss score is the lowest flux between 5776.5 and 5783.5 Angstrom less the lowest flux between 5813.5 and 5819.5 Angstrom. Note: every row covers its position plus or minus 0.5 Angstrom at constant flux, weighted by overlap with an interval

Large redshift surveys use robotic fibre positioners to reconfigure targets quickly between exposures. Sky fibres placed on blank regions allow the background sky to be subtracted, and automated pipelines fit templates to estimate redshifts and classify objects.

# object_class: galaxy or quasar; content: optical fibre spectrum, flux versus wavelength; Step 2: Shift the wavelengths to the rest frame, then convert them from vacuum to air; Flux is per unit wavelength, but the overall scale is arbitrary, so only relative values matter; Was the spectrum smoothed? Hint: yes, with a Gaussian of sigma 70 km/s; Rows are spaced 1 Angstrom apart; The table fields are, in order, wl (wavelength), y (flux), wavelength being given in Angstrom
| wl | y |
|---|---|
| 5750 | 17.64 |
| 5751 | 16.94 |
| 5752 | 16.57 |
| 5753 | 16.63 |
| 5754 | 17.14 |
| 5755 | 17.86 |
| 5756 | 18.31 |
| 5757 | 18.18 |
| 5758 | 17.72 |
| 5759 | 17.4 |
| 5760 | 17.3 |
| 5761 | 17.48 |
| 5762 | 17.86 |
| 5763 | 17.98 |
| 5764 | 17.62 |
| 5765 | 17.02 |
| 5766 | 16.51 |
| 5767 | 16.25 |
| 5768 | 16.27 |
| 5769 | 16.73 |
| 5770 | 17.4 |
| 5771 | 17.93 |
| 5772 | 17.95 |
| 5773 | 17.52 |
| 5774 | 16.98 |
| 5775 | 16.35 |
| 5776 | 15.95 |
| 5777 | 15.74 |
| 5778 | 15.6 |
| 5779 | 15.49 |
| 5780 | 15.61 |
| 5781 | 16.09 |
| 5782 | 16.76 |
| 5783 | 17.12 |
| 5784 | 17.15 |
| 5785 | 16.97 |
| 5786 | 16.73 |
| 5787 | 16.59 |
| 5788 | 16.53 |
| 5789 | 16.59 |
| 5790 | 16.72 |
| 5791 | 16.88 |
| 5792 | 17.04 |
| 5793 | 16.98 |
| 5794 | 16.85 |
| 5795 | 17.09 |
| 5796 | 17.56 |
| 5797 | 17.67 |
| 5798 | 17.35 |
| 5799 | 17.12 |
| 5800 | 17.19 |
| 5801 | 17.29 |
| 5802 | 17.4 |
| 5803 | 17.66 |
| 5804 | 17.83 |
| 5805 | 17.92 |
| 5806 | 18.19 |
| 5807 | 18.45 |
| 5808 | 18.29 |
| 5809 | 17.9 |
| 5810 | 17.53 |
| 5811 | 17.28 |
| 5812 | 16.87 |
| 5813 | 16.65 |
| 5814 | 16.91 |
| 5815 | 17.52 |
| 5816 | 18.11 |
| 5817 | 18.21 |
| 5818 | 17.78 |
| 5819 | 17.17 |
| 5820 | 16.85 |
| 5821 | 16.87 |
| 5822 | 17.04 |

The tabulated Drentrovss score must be -1.4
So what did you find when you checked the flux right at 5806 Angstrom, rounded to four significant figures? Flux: 18.19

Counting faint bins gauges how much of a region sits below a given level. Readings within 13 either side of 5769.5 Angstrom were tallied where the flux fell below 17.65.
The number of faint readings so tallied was 20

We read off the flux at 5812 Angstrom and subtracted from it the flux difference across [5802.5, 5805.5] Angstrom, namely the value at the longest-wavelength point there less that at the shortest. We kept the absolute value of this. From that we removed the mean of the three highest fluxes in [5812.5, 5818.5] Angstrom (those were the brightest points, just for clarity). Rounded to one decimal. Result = -1.4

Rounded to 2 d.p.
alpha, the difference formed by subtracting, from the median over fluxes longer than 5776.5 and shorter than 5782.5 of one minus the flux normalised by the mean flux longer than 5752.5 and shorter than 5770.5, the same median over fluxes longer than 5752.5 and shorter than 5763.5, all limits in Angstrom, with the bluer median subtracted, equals 0.12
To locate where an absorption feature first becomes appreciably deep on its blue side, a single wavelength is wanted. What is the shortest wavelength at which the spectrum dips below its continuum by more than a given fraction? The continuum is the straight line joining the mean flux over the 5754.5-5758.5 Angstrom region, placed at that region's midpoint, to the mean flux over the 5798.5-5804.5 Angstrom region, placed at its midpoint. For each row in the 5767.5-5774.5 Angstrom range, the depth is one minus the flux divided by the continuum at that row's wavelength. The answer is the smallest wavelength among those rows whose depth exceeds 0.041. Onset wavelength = 5768 Angstrom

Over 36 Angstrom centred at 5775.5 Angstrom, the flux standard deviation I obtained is 0.7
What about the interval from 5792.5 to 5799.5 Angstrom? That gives 0.3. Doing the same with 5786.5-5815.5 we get 0.5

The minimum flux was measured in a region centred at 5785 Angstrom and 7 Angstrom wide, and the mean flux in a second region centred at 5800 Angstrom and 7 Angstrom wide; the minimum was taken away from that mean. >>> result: 0.9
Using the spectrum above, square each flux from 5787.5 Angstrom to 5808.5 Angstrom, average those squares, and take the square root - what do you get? 17.4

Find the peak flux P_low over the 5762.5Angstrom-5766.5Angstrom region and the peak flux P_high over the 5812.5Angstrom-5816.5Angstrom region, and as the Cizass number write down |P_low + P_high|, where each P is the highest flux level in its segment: 36.1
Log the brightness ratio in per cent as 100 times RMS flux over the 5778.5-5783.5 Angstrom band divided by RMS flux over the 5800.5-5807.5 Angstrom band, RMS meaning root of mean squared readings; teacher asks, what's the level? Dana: 91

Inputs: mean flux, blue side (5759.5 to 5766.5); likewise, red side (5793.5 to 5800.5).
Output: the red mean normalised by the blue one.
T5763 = 0.99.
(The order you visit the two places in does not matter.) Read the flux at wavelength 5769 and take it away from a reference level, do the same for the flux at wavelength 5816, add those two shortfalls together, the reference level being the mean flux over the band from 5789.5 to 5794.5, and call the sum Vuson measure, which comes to -1.1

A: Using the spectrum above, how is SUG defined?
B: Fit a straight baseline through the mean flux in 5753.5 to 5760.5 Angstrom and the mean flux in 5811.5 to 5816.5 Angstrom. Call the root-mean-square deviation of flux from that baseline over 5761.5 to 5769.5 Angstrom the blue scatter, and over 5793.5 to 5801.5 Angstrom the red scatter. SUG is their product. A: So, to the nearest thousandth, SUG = 0.235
